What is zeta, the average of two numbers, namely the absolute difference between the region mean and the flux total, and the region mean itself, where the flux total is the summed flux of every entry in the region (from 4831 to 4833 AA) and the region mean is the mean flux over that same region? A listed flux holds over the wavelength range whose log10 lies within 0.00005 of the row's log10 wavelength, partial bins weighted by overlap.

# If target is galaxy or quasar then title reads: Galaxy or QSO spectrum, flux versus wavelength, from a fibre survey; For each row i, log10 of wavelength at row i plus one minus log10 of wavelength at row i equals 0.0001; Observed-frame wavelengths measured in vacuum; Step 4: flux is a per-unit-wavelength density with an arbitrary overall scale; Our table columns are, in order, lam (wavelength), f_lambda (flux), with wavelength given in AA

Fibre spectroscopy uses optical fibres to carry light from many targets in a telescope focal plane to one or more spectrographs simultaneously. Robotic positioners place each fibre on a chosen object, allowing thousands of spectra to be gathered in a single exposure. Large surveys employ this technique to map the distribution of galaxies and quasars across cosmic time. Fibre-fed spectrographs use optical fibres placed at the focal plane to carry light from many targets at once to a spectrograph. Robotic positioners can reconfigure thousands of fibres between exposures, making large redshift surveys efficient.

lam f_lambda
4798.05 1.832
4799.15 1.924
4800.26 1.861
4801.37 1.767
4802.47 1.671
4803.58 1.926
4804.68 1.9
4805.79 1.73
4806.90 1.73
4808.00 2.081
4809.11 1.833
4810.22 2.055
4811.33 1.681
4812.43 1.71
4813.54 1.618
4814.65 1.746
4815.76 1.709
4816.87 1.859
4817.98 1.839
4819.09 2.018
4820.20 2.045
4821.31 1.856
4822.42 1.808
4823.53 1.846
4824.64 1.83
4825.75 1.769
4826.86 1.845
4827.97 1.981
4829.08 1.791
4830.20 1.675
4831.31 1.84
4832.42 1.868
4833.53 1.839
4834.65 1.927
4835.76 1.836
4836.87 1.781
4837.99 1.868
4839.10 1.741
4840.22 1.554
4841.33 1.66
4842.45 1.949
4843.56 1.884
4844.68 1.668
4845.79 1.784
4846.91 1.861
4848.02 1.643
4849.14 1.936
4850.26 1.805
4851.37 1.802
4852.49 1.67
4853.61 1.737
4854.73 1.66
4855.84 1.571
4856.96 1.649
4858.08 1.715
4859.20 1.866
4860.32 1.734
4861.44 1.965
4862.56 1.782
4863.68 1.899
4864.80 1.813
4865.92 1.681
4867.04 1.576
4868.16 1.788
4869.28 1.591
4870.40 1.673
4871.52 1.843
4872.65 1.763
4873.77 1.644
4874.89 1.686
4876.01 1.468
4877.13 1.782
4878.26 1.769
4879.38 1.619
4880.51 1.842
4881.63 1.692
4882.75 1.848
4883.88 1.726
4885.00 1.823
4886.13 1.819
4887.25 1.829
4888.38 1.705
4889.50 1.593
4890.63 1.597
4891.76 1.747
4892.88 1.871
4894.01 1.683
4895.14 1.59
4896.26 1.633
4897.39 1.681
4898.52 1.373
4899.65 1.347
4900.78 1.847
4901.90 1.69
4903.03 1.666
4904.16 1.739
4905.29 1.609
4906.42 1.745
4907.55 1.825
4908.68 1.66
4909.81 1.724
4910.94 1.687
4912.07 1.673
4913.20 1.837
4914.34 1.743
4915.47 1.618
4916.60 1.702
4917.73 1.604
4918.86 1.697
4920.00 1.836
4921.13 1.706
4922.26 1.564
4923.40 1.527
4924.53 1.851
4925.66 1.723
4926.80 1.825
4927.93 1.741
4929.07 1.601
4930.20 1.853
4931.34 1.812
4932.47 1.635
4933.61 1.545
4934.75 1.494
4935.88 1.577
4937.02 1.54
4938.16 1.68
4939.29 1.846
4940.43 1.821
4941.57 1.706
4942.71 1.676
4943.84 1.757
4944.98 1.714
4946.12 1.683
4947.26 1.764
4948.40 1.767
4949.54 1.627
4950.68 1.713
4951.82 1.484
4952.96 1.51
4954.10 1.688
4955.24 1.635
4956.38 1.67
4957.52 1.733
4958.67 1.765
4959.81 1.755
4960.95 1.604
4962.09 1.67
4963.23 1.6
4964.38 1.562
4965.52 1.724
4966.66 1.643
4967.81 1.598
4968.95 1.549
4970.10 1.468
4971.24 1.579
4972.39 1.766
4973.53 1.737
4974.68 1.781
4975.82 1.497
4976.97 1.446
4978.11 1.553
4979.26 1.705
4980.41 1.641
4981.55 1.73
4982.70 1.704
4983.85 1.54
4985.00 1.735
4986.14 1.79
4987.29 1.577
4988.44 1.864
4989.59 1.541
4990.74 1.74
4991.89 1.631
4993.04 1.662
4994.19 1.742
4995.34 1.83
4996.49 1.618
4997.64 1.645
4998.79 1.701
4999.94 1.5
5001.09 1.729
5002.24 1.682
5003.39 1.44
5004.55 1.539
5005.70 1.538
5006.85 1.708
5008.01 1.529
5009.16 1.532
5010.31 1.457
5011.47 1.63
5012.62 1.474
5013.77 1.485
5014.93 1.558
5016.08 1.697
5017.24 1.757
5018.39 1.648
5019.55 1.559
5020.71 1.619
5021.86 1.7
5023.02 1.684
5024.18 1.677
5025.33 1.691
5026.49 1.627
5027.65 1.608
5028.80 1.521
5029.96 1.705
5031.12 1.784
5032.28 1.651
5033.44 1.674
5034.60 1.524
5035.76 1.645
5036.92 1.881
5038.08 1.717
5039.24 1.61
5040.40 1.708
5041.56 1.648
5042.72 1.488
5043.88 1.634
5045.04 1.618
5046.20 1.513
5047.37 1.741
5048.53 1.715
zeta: 1.85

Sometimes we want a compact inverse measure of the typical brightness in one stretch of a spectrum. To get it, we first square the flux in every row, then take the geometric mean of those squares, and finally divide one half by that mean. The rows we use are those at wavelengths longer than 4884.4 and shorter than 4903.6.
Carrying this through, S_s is 0.179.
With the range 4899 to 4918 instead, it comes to 0.176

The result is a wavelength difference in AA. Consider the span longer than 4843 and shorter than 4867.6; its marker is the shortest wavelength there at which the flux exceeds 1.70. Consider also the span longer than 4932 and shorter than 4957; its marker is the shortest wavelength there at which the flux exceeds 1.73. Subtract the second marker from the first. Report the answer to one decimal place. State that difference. -95.7 AA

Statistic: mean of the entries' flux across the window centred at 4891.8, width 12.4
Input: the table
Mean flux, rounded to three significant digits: 1.70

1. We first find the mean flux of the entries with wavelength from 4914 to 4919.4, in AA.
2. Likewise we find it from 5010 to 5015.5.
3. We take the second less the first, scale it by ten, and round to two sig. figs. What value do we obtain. -1.5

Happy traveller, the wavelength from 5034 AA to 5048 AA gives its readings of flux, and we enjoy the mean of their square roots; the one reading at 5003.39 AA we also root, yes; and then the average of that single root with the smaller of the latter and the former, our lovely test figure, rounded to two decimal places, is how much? 1.20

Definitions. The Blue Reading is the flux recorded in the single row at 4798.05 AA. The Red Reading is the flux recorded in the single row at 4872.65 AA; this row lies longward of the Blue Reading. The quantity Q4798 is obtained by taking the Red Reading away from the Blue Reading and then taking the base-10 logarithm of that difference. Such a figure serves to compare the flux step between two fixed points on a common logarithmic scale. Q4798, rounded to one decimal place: -1.2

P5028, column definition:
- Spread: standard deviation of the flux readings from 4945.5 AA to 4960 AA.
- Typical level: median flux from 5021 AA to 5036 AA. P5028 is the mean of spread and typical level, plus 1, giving 1.88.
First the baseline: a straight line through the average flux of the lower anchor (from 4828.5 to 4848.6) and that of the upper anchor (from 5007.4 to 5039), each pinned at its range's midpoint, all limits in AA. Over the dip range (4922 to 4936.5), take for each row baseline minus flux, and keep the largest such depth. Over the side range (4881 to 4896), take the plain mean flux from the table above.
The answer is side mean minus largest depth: 1.52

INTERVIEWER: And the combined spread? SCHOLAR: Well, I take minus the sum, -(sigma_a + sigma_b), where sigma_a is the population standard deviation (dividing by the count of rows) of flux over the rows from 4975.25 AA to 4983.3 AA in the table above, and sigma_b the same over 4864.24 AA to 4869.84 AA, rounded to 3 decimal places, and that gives -0.202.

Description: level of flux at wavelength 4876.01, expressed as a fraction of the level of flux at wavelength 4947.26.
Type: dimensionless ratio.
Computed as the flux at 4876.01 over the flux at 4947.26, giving 0.83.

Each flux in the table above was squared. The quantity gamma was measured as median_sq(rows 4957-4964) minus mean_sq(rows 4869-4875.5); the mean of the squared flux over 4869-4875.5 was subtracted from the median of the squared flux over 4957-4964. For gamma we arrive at 0.0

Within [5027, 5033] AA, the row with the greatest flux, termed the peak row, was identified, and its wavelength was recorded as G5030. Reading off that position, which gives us 5031.12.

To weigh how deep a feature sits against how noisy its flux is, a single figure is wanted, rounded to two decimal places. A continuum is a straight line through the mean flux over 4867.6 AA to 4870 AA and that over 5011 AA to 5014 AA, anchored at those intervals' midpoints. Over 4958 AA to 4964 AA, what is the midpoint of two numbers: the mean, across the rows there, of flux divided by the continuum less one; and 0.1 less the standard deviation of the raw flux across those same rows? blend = 0.04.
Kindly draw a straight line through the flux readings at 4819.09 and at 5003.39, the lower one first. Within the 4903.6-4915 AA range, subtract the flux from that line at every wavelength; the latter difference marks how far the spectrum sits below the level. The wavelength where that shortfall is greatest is 4905.29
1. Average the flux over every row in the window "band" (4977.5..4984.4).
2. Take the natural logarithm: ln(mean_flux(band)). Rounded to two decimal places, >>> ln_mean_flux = 0.50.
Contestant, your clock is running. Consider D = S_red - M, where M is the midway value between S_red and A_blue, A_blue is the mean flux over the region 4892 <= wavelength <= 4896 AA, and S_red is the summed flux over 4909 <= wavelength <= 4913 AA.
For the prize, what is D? 1.68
